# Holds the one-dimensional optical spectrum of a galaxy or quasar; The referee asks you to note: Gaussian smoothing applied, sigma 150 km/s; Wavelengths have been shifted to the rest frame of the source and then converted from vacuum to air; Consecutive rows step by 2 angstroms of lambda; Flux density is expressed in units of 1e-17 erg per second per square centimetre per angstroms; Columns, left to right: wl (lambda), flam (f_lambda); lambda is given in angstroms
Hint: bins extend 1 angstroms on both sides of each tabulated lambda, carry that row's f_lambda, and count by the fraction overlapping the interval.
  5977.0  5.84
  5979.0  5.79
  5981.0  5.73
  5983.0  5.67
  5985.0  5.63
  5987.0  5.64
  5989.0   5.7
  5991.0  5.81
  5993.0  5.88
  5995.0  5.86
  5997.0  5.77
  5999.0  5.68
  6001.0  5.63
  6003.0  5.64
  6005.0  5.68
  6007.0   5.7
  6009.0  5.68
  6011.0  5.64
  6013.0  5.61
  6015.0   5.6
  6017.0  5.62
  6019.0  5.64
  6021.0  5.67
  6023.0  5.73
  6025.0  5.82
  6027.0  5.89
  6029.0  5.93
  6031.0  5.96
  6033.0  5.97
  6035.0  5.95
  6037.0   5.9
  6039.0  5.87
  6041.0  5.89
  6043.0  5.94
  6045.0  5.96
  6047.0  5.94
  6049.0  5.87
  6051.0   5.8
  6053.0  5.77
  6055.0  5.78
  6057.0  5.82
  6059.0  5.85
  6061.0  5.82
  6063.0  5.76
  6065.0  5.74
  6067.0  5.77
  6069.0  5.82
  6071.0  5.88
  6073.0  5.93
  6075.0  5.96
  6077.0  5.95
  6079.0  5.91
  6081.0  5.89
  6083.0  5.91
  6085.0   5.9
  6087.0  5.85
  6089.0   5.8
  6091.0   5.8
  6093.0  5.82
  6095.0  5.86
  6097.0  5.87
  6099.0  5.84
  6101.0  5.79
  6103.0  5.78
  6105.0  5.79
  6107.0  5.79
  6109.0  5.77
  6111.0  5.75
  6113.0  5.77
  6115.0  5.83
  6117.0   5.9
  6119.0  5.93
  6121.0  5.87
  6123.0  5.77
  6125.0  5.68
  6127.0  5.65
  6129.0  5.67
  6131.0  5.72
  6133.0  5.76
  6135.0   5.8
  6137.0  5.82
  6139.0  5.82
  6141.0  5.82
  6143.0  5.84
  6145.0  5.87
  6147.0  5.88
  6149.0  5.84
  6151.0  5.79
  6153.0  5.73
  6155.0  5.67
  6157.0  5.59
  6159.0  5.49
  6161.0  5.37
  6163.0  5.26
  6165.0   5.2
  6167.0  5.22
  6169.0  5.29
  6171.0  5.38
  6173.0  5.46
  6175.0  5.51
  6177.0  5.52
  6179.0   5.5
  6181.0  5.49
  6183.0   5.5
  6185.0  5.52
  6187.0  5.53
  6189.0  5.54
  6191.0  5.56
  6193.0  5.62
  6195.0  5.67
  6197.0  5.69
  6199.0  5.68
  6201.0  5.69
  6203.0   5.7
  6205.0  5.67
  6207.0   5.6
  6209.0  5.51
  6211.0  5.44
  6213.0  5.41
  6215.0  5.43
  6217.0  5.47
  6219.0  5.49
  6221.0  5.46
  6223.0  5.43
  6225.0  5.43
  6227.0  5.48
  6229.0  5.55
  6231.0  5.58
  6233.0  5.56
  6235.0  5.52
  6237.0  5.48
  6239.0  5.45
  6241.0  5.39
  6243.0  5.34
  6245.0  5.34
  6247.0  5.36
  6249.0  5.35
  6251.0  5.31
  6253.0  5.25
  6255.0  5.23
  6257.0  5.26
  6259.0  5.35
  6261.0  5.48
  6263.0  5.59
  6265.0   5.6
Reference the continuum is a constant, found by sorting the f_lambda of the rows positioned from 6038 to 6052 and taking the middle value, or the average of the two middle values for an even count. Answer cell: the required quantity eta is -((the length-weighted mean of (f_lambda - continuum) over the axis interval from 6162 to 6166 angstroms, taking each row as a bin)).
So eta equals 0.66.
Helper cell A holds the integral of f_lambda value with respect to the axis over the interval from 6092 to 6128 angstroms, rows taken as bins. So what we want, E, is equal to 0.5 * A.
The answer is 104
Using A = 209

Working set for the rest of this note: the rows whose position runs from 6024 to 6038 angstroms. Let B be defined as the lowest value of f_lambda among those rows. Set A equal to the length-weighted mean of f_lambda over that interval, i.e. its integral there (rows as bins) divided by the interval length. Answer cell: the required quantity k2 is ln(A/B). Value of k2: 0.017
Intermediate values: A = 5.92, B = 5.82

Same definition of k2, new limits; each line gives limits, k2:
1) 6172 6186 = 0.007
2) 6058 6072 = 0.011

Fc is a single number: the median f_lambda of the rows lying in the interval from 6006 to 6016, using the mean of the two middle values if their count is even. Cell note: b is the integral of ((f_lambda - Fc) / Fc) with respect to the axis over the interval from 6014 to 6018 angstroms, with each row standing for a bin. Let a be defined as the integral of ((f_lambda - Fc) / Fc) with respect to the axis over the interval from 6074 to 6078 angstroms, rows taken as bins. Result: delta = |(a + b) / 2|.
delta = 0.10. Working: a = 0.22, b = -0.02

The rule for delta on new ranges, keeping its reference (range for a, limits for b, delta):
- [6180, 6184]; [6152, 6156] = 0.03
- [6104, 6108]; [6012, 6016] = 0.04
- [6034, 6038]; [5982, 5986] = 0.10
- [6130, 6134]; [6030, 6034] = 0.15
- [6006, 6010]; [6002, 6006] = 0.02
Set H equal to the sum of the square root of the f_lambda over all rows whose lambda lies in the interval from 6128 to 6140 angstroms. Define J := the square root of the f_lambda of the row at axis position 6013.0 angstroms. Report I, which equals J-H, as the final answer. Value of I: -12.0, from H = 14.4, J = 2.37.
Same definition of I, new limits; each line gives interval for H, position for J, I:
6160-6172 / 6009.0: -11.4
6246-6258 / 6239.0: -11.5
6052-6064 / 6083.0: -12.0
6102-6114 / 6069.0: -12.0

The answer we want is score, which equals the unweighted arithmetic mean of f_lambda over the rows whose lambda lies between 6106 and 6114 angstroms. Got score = 5.8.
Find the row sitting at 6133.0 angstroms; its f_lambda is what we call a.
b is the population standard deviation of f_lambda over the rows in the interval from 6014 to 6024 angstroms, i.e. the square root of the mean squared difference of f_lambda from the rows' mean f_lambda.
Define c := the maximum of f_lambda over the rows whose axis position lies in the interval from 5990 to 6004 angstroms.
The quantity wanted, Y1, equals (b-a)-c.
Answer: -11.6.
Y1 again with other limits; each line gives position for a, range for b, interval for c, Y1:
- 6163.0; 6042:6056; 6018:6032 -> -11.1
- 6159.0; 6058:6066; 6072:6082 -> -11.4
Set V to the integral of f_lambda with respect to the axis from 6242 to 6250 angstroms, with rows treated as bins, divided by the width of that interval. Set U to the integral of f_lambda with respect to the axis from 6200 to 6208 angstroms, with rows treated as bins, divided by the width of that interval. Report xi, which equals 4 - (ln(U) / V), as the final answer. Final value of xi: 3.676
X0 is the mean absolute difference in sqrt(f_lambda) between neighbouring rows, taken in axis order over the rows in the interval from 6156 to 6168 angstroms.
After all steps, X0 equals 0.0177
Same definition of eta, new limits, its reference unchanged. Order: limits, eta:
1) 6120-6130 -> 0.16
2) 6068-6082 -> -0.02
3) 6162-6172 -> 0.62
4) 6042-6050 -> -0.04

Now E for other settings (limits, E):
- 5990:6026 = 103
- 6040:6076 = 105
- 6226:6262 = 97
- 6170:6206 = 100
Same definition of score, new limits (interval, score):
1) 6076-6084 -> 5.9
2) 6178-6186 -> 5.5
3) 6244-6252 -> 5.3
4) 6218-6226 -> 5.5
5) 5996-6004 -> 5.7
